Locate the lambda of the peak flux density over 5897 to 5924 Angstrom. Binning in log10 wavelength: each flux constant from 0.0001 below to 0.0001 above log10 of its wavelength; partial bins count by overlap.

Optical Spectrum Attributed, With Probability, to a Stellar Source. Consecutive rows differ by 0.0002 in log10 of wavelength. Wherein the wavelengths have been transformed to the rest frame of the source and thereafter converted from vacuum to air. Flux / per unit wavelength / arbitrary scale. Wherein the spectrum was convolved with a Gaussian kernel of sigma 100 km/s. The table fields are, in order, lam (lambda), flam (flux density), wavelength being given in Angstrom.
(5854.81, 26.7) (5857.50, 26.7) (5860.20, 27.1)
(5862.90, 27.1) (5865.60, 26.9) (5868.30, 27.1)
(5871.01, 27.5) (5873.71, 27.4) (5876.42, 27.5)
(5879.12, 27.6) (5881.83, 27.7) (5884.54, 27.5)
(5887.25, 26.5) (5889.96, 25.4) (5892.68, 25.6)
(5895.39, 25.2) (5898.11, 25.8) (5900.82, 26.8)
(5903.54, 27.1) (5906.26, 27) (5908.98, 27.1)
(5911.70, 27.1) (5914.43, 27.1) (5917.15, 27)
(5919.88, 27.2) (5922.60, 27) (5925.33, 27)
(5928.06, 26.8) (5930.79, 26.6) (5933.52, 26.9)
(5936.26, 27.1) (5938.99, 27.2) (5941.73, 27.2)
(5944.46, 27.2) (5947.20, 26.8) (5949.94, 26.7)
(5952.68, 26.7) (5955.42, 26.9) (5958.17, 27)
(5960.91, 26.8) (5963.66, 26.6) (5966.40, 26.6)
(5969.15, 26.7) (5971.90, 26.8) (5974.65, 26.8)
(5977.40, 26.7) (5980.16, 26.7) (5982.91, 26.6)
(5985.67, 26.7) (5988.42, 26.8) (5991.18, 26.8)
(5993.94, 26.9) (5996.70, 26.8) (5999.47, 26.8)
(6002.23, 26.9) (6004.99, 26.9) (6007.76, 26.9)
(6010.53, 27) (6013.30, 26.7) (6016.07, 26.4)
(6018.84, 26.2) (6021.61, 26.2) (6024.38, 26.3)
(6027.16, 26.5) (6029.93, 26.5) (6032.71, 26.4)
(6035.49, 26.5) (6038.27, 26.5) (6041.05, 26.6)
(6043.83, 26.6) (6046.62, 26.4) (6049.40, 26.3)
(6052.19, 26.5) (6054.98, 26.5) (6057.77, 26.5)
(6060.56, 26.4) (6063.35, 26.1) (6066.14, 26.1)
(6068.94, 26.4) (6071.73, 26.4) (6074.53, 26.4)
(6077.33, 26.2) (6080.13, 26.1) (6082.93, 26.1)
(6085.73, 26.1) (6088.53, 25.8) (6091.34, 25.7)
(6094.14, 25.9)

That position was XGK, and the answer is 5919.88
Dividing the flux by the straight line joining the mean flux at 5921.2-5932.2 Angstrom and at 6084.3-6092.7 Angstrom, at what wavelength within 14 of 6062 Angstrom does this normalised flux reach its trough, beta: 6063.35 Angstrom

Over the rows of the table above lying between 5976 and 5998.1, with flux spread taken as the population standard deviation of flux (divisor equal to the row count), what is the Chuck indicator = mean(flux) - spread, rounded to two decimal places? 26.66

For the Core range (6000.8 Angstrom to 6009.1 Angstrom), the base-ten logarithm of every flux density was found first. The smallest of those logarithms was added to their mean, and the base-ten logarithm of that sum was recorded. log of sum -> 0.456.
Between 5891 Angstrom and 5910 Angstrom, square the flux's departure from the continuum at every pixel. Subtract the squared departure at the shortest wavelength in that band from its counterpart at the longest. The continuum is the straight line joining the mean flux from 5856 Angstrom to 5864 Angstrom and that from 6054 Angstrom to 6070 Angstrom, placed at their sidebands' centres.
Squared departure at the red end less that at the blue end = -1.52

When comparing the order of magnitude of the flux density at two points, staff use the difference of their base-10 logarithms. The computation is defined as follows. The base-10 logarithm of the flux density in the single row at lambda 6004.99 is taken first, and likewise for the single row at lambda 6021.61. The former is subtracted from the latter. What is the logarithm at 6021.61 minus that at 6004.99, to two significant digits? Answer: -0.011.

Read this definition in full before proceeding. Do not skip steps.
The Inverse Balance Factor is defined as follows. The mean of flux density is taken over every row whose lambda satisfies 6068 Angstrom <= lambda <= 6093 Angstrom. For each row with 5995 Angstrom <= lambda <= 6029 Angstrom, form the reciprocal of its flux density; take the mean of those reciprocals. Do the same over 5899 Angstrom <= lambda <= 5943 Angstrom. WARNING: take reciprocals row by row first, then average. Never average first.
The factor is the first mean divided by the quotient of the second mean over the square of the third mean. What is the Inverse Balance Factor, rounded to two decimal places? 0.95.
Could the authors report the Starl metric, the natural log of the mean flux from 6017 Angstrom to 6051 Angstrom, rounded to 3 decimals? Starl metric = 3.274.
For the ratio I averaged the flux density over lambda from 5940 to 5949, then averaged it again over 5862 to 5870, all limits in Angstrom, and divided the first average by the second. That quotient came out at 1.001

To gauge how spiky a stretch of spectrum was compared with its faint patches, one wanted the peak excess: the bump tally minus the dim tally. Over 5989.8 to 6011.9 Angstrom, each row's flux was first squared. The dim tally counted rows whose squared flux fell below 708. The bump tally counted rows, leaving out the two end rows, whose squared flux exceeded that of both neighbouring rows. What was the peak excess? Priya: 1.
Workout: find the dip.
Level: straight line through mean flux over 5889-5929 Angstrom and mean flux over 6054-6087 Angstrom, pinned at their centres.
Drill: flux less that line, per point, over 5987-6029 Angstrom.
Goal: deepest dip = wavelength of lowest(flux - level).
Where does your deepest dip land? 6018.84 Angstrom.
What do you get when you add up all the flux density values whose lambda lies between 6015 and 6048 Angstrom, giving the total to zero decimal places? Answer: 317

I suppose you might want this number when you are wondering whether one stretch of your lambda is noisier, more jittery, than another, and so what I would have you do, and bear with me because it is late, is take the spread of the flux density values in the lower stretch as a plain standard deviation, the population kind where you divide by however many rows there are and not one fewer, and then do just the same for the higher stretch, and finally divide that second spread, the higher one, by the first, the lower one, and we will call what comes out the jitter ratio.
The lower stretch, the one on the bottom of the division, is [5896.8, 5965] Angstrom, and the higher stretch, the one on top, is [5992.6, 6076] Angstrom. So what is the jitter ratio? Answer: 0.83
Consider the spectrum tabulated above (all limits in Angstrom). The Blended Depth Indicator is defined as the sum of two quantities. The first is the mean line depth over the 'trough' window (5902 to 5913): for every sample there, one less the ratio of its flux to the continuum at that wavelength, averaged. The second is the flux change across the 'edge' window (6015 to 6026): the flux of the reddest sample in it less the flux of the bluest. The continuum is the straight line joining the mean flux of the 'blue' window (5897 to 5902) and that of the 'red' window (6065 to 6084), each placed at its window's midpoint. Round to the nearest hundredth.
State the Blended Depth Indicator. -0.13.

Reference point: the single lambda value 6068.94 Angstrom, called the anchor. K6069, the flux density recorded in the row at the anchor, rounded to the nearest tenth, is 26.4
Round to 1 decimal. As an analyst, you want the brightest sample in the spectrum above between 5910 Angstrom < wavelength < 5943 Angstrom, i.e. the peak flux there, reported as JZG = 27.2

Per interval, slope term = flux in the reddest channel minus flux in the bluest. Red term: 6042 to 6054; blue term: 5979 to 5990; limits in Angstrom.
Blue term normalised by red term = -1.0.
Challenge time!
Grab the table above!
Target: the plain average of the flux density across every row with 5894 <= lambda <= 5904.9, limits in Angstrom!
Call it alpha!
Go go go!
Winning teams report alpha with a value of 26.2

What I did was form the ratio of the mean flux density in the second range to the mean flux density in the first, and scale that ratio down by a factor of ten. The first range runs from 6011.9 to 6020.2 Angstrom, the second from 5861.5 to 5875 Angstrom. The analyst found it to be 0.103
